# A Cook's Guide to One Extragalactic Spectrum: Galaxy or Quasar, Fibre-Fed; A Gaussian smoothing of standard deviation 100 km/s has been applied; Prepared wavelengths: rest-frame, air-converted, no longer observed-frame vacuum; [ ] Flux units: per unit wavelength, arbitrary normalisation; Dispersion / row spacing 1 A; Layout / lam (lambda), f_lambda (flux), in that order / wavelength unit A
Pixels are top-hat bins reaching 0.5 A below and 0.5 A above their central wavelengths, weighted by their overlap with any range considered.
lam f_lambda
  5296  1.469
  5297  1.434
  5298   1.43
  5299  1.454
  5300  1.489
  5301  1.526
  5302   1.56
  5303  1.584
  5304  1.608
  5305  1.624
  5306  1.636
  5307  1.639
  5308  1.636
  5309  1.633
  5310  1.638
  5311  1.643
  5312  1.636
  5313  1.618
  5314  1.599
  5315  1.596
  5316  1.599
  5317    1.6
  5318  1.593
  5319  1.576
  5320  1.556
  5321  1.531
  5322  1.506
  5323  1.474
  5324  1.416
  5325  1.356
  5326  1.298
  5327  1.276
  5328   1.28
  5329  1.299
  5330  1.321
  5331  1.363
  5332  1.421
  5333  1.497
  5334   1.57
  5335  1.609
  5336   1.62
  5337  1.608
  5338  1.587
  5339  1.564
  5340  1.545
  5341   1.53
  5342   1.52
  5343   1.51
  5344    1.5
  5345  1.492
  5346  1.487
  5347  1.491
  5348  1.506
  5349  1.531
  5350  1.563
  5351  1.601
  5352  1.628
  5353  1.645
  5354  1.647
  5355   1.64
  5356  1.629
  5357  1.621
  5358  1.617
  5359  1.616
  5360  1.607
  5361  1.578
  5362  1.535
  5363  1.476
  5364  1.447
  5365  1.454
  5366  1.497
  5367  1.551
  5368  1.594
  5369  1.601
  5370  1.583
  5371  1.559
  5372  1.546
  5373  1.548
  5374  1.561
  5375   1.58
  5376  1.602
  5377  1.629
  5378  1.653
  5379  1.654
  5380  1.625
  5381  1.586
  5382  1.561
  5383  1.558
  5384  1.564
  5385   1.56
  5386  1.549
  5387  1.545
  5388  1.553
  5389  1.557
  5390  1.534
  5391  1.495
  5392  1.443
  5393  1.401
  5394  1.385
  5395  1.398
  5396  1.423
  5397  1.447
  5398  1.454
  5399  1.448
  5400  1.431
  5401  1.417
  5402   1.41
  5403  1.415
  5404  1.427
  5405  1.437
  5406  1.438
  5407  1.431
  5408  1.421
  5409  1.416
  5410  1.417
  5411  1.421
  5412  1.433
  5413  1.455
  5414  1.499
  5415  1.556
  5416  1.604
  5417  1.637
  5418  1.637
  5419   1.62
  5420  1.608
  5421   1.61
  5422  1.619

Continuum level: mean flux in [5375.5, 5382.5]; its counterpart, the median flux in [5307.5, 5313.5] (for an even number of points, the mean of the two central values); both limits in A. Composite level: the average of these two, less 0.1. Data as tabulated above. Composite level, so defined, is 1.53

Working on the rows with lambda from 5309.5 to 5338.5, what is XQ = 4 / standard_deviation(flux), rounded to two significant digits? 32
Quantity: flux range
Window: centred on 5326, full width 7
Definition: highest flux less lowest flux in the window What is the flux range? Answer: 0.20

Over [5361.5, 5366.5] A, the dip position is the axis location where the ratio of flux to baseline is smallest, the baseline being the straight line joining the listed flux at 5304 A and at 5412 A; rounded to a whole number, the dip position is 5364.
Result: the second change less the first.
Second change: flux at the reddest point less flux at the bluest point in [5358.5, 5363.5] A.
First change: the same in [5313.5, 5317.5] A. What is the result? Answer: -0.14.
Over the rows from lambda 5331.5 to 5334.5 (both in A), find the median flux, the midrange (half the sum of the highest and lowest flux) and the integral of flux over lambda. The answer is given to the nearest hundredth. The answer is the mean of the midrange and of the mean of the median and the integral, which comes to 2.24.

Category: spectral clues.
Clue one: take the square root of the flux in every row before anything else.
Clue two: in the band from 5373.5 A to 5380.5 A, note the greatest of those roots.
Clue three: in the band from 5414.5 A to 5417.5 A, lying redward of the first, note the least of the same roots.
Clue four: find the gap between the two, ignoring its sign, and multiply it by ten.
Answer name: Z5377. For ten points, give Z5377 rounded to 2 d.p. 0.39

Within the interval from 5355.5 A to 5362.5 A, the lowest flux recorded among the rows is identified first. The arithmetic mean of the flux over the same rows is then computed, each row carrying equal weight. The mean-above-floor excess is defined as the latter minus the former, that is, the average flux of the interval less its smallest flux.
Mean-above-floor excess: 0.065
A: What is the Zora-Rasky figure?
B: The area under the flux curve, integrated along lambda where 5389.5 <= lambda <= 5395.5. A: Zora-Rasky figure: 8.7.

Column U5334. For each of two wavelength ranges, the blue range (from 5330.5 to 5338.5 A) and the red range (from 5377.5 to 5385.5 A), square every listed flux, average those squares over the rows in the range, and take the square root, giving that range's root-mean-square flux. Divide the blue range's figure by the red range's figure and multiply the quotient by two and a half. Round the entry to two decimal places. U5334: 2.41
